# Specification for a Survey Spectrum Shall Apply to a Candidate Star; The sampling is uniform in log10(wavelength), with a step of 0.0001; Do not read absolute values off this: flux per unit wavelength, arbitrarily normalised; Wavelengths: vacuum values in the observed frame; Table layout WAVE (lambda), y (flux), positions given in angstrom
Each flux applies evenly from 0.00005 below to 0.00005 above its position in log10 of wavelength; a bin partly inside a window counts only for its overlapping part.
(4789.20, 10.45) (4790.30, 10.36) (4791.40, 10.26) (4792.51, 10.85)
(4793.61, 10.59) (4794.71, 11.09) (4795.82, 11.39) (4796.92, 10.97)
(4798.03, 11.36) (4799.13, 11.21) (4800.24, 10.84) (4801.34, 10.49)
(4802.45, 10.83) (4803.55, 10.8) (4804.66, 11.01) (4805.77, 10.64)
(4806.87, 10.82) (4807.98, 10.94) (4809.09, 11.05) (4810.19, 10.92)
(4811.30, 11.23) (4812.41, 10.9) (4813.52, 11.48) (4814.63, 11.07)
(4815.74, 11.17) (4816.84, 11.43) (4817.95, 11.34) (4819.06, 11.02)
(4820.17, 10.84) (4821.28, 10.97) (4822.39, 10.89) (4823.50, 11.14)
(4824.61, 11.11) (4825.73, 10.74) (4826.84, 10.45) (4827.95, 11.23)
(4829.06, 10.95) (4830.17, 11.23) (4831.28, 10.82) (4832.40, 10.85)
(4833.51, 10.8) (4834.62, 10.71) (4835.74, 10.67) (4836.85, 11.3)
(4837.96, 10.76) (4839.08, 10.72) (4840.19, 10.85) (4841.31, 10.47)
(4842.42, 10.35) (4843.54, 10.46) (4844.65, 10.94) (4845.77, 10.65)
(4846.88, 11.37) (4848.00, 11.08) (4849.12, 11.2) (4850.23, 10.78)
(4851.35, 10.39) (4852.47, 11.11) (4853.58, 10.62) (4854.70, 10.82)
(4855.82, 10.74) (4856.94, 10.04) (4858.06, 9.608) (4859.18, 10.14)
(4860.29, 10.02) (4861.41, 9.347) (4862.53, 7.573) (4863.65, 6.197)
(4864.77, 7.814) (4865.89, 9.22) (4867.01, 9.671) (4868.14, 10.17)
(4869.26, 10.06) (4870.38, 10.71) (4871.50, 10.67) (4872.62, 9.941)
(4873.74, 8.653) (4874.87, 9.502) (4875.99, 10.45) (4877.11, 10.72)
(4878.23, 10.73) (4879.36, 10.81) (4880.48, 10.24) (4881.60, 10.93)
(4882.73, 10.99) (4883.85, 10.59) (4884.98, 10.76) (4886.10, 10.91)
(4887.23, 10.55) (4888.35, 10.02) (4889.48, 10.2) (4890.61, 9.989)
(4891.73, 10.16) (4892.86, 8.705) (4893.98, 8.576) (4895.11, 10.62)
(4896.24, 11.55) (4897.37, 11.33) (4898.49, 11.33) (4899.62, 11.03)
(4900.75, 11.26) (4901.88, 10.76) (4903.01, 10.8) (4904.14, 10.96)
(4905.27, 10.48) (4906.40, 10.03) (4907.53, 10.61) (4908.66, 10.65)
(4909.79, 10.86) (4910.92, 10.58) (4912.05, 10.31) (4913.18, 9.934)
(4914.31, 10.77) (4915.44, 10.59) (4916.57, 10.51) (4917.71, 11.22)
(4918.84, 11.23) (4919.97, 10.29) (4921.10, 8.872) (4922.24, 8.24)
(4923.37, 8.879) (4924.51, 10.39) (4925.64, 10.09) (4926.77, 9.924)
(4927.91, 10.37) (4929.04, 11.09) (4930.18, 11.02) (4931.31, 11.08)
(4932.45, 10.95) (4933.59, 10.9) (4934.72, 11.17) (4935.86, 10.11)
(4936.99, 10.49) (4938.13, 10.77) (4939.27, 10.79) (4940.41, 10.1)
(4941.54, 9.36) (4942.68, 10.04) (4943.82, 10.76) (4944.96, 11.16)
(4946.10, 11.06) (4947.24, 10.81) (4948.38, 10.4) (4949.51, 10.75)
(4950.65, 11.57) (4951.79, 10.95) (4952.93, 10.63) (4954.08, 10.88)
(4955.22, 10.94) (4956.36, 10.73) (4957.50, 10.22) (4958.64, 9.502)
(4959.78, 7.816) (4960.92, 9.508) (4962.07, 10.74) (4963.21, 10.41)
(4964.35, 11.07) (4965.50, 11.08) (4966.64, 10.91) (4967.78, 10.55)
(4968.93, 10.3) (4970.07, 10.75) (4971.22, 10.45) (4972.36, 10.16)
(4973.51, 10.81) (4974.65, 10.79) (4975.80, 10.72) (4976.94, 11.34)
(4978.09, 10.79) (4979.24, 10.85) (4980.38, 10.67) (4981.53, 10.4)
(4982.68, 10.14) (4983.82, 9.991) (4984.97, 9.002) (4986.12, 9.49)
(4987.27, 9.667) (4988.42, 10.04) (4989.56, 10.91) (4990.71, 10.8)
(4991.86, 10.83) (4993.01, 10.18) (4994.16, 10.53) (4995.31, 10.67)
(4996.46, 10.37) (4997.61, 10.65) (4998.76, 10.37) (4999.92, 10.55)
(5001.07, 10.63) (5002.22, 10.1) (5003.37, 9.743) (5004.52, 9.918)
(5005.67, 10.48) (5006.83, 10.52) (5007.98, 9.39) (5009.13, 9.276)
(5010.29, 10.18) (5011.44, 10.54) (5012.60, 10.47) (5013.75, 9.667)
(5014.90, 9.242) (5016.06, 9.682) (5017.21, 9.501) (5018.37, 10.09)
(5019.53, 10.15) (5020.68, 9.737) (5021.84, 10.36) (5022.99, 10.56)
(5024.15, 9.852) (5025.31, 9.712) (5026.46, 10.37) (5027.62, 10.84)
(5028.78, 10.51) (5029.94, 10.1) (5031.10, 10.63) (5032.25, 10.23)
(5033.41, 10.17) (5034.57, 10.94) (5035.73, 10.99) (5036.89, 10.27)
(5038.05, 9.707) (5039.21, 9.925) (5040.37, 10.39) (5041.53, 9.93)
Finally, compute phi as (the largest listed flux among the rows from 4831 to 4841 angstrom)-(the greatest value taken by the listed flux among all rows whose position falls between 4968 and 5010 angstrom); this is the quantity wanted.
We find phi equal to 0.0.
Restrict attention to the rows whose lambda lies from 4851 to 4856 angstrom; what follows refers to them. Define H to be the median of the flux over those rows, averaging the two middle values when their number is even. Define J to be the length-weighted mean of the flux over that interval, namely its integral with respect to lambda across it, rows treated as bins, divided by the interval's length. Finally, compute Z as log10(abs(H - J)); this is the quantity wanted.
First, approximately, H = 10.7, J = 10.8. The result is -2.0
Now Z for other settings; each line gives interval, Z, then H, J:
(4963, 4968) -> -1.3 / 10.9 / 10.9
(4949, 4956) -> -1.6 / 10.9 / 10.9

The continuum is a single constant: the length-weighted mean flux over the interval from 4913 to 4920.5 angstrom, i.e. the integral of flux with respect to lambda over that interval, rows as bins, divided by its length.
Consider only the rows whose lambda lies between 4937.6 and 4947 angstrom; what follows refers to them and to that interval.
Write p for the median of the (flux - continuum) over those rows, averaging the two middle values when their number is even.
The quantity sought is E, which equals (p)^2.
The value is 0.01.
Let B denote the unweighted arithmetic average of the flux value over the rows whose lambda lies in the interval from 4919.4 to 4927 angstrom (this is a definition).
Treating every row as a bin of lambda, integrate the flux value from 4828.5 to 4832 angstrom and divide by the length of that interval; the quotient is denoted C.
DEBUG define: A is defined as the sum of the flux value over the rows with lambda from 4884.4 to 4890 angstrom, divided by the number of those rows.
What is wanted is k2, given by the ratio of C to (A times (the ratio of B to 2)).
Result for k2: 0.220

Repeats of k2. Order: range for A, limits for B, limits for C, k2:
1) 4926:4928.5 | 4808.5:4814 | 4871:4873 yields 0.183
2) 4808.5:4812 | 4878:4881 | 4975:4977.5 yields 0.188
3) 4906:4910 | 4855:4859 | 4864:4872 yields 0.181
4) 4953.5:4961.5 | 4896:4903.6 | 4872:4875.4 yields 0.169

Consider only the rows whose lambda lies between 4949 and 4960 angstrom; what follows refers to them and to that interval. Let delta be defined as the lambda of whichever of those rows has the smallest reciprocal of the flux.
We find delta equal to 4950.65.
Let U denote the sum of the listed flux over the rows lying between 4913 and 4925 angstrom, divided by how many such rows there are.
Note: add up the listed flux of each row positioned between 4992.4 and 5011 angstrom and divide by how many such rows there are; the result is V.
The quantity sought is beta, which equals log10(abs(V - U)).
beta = -0.9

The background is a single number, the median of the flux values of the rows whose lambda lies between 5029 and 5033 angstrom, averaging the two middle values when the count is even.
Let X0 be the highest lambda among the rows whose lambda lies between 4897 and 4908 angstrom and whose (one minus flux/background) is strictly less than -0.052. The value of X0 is 4904.14 angstrom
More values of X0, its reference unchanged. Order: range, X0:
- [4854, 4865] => 4854.70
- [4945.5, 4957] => 4955.22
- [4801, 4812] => 4811.30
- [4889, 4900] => 4899.62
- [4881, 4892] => 4886.10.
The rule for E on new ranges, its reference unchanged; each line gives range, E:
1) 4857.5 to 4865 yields 1.81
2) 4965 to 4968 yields 0.05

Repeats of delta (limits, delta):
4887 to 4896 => 4895.11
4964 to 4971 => 4965.50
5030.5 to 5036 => 5035.73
